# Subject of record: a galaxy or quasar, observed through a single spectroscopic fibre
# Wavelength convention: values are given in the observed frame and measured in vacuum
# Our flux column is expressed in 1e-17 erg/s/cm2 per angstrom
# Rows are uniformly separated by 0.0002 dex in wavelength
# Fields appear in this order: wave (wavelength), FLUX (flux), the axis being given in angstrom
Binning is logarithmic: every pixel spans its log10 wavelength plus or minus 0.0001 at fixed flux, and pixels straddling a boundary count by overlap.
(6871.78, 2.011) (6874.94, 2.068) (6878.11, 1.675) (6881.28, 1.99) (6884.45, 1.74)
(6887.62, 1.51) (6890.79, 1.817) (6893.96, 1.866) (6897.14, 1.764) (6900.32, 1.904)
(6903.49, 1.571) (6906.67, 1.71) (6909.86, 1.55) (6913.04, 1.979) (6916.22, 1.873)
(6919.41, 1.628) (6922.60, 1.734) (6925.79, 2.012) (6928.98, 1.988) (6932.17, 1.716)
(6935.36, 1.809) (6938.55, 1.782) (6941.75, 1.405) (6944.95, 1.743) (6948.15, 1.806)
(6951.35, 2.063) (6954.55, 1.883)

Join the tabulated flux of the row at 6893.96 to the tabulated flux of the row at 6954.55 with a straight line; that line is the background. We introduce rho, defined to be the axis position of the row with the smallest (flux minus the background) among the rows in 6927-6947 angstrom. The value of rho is 6941.75 angstrom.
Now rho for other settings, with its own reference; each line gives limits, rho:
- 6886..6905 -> 6887.62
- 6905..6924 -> 6909.86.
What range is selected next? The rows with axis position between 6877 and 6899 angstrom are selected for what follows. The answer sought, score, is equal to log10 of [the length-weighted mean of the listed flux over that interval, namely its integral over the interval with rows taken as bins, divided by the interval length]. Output 0.248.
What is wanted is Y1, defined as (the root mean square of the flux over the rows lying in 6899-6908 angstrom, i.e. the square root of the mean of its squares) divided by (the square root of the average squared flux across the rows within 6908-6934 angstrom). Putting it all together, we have 0.95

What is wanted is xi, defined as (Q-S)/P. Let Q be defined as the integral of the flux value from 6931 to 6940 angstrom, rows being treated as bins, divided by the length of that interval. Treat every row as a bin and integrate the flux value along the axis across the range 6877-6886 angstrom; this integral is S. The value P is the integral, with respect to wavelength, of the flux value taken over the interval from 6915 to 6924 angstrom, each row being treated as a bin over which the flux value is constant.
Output -0.93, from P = 15.6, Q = 1.77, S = 16.3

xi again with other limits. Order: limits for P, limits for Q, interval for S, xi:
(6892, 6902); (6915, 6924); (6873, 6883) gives -0.94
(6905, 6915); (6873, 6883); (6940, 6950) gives -0.84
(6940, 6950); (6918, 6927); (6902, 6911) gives -0.77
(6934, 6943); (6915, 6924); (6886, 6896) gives -1.04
